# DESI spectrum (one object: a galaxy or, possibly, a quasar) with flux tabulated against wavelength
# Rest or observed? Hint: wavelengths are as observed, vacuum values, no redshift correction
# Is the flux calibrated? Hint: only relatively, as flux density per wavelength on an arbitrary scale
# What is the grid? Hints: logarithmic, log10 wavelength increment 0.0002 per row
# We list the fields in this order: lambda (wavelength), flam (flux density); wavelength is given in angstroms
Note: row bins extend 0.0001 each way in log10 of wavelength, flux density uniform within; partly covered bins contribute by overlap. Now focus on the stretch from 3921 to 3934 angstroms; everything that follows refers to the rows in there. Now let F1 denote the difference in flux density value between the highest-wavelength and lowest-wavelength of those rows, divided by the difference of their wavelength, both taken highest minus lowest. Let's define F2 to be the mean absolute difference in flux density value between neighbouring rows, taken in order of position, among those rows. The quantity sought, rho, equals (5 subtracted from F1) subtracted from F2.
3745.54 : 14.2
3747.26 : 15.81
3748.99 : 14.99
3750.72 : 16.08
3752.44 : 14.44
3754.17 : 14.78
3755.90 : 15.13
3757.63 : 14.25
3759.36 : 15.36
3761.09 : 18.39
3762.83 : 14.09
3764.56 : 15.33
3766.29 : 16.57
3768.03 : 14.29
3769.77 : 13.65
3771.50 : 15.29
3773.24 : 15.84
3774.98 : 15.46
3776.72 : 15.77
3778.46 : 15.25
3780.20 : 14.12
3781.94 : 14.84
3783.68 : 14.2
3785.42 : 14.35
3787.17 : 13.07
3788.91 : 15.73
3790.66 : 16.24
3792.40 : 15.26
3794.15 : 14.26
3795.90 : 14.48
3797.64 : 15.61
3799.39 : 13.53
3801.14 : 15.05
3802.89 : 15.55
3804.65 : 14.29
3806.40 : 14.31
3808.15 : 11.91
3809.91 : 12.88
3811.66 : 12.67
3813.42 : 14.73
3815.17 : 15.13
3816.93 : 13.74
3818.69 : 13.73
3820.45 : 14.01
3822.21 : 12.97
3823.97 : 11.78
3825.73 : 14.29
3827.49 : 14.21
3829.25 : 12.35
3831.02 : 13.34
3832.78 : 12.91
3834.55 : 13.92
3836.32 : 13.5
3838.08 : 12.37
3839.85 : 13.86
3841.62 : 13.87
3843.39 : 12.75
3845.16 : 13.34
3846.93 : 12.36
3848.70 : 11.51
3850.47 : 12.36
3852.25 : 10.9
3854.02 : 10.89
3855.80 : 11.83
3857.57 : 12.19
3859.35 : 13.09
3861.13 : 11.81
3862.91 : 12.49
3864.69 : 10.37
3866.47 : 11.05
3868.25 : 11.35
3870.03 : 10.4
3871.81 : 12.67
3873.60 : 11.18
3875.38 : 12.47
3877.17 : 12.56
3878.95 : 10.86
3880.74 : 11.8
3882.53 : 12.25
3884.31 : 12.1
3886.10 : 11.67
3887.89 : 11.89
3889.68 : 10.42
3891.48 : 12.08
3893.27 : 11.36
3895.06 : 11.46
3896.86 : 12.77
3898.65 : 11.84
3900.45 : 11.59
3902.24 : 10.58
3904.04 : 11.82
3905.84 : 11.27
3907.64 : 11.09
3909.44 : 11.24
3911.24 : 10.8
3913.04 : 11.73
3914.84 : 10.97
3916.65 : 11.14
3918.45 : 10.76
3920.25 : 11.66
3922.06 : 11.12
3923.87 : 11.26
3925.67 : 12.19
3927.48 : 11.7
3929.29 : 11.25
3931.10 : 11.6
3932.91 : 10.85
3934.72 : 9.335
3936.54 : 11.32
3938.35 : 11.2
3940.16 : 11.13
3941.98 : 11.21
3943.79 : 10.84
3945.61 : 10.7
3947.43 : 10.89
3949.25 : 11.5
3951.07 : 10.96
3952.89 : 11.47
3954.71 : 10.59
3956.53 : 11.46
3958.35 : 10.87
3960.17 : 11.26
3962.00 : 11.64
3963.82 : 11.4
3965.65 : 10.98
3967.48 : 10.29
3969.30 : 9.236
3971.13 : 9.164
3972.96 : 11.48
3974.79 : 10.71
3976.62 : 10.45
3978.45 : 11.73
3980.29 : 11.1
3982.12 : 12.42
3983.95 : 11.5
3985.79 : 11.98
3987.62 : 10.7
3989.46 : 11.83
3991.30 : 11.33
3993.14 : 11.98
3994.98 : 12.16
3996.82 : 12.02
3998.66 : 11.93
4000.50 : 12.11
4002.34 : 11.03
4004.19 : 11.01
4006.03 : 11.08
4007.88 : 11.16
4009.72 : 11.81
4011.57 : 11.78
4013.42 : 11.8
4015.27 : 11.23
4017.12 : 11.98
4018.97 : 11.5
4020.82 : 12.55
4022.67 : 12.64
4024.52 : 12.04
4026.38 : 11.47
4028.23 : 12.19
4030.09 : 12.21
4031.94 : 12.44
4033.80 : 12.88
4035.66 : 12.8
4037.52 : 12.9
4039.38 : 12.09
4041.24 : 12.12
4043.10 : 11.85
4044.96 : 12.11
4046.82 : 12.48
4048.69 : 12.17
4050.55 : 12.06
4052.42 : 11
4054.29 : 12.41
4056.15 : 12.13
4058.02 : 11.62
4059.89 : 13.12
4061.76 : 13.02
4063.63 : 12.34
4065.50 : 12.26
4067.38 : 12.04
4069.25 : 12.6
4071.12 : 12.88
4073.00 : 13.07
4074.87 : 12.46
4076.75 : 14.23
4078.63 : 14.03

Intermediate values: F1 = -0.02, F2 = 0.5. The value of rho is 5.5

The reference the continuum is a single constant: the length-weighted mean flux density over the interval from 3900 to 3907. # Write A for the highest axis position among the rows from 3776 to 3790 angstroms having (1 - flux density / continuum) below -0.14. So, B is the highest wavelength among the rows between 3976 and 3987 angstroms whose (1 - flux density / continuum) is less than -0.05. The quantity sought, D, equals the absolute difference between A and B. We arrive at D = 196.9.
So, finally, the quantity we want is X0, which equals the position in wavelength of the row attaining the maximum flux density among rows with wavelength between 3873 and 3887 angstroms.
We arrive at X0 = 3877.17 angstroms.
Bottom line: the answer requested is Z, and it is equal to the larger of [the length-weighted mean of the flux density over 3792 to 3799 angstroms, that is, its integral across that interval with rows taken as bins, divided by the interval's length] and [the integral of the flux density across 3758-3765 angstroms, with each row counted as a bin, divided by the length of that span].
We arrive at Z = 15.7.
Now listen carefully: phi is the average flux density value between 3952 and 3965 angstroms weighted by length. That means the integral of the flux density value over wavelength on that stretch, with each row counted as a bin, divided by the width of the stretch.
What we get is 11.2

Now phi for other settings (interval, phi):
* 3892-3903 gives 11.6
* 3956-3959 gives 11.2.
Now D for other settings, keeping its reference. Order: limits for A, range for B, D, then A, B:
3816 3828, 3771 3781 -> 47.3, 3827.49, 3780.20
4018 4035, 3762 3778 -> 257.1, 4033.80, 3776.72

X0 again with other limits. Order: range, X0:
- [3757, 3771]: 3761.09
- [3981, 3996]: 3982.12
